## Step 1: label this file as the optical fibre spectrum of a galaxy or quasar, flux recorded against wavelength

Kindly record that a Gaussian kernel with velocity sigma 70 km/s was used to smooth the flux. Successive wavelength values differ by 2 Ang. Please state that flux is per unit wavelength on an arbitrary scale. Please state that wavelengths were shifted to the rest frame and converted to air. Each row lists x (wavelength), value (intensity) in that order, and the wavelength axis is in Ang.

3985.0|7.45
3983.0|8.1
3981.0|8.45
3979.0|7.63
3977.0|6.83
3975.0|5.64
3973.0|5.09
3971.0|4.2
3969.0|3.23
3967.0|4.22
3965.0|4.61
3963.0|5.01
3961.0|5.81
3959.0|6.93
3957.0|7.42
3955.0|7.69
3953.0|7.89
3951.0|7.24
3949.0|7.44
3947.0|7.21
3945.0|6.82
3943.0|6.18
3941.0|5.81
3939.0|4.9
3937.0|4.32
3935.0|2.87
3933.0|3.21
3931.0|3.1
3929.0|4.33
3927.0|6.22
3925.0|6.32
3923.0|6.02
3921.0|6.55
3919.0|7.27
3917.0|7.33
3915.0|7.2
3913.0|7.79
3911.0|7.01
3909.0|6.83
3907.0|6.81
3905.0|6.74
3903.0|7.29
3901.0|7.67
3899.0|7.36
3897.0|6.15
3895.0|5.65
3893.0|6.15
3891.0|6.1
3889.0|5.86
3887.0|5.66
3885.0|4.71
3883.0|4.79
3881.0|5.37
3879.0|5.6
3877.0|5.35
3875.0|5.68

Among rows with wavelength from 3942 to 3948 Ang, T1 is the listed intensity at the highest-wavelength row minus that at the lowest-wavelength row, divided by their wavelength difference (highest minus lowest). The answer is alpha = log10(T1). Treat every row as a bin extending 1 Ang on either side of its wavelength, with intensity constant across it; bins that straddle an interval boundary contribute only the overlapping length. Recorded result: -0.6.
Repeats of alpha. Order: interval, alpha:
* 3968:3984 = -0.5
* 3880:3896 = -1.7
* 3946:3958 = -1.7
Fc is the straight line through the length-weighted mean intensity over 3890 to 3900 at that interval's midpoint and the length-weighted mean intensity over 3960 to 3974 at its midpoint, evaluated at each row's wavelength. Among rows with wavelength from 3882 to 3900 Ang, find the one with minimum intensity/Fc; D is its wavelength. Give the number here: 3885.0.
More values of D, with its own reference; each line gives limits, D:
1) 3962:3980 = 3969.0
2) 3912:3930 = 3929.0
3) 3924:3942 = 3935.0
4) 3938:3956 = 3939.0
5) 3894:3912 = 3895.0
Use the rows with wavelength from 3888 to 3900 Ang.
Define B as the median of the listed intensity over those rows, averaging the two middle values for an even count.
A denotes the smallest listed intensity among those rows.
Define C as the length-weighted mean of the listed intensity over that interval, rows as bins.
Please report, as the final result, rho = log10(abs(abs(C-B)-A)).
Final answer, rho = 0.75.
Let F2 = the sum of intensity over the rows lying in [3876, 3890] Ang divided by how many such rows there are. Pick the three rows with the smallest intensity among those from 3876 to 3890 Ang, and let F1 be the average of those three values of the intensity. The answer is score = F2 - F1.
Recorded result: 0.38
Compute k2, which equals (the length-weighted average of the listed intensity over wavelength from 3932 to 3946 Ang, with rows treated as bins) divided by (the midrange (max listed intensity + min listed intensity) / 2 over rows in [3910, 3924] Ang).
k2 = 0.7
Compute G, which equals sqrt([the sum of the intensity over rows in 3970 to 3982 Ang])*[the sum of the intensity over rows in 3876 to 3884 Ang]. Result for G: 130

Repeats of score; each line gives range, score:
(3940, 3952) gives 0.51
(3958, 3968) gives 0.70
